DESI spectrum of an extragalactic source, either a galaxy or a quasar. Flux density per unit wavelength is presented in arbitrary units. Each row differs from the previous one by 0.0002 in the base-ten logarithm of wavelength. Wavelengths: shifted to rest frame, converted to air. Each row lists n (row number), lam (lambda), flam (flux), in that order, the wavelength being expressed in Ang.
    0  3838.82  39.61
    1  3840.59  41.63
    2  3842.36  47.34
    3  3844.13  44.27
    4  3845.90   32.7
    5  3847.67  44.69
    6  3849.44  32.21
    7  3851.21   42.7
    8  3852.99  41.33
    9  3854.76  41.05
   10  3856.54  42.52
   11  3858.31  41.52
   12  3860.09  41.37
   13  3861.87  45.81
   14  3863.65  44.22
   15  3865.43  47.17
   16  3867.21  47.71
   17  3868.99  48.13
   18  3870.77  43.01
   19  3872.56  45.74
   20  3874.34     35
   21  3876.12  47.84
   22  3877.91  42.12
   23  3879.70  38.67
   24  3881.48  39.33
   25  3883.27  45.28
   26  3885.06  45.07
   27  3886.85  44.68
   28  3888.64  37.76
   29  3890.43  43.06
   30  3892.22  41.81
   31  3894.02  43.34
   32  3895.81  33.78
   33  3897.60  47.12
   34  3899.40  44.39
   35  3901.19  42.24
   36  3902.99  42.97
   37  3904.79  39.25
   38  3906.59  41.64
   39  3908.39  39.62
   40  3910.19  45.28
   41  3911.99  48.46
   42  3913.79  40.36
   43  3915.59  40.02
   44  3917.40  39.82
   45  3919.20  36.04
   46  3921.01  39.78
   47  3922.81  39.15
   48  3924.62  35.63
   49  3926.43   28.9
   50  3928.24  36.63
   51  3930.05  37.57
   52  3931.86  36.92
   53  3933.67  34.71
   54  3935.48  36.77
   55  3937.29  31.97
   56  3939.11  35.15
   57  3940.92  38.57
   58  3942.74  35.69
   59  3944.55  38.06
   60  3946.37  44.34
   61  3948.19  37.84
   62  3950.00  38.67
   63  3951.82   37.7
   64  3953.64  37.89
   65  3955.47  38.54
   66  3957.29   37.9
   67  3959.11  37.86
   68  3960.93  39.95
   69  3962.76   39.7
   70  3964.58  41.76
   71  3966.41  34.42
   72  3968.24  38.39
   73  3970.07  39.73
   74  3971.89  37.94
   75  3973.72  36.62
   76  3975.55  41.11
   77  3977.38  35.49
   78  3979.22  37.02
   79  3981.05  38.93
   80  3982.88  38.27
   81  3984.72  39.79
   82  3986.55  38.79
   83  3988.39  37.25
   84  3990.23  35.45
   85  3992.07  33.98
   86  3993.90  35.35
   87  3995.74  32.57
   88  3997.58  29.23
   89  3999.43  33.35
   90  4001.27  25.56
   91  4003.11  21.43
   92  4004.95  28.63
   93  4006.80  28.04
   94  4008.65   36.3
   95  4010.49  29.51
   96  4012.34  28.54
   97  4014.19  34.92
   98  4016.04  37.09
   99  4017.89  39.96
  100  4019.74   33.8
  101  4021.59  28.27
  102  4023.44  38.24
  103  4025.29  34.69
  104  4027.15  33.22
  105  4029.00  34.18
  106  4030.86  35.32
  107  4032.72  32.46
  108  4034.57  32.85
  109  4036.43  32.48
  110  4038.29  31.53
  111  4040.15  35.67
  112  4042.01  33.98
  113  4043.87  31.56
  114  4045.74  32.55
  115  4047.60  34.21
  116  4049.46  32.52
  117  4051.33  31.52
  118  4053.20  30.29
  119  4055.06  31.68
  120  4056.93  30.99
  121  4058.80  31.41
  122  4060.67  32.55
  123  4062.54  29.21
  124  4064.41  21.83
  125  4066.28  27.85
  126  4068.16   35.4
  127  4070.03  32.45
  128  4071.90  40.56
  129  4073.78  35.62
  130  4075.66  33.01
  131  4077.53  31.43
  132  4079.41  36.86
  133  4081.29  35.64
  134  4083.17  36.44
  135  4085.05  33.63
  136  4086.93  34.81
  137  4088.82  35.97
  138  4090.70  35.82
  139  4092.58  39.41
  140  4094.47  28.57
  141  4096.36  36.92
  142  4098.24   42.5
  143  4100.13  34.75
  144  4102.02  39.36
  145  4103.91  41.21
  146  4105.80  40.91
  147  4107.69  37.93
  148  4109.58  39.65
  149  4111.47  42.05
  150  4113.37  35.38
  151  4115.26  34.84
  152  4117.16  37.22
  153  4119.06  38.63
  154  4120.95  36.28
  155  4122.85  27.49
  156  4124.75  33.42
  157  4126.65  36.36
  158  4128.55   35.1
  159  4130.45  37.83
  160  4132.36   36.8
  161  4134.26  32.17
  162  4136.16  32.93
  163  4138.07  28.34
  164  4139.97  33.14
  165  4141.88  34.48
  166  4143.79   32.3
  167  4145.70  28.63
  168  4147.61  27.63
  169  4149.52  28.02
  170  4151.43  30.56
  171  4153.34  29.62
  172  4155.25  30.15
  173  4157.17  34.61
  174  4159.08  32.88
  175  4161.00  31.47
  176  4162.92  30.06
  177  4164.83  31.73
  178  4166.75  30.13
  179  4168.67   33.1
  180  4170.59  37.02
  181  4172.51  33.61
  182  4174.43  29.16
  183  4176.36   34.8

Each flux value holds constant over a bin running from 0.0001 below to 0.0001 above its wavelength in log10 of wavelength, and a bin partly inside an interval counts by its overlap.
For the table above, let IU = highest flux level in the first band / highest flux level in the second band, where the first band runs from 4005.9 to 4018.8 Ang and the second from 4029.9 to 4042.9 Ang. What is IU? 1.12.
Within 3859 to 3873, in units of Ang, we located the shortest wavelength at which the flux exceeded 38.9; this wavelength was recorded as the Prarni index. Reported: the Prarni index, 3860.09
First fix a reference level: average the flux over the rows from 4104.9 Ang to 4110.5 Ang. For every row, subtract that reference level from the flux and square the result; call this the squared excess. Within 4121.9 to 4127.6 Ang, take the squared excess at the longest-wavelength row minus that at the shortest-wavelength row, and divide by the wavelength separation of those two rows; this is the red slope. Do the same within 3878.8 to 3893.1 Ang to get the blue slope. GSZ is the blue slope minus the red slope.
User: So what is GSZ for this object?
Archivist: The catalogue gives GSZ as 36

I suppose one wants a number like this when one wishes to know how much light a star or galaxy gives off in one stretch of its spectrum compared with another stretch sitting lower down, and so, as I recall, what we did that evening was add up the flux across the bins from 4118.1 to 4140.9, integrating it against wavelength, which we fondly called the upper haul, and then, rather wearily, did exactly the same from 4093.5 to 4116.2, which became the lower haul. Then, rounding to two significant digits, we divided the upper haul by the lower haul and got 0.90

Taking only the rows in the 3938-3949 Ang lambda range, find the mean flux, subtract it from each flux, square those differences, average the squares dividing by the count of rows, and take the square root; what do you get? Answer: 3.0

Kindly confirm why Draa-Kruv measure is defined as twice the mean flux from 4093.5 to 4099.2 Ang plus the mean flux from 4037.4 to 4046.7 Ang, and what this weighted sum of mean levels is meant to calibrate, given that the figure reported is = 105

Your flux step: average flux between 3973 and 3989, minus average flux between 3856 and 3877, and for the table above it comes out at -6.0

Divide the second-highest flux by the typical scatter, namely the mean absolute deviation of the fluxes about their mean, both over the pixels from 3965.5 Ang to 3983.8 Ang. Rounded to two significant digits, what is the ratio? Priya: 26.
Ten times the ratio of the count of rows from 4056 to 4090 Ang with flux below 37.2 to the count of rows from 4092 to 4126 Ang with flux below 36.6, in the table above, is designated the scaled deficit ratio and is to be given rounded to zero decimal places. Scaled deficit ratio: 24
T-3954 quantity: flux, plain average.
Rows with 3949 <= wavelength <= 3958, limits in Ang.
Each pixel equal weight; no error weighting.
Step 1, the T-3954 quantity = 38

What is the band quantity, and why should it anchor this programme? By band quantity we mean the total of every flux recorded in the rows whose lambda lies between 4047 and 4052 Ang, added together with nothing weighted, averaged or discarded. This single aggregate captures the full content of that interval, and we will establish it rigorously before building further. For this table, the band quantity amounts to 98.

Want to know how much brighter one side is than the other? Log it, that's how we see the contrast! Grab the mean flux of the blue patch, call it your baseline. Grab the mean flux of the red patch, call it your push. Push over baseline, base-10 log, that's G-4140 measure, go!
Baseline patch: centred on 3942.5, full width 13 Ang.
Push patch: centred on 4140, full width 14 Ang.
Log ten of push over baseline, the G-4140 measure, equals -0.071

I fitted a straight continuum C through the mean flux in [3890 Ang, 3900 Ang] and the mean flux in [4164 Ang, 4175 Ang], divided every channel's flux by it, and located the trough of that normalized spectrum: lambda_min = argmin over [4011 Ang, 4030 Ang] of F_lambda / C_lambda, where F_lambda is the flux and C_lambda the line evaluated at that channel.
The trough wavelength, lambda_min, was 4021.59 Ang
